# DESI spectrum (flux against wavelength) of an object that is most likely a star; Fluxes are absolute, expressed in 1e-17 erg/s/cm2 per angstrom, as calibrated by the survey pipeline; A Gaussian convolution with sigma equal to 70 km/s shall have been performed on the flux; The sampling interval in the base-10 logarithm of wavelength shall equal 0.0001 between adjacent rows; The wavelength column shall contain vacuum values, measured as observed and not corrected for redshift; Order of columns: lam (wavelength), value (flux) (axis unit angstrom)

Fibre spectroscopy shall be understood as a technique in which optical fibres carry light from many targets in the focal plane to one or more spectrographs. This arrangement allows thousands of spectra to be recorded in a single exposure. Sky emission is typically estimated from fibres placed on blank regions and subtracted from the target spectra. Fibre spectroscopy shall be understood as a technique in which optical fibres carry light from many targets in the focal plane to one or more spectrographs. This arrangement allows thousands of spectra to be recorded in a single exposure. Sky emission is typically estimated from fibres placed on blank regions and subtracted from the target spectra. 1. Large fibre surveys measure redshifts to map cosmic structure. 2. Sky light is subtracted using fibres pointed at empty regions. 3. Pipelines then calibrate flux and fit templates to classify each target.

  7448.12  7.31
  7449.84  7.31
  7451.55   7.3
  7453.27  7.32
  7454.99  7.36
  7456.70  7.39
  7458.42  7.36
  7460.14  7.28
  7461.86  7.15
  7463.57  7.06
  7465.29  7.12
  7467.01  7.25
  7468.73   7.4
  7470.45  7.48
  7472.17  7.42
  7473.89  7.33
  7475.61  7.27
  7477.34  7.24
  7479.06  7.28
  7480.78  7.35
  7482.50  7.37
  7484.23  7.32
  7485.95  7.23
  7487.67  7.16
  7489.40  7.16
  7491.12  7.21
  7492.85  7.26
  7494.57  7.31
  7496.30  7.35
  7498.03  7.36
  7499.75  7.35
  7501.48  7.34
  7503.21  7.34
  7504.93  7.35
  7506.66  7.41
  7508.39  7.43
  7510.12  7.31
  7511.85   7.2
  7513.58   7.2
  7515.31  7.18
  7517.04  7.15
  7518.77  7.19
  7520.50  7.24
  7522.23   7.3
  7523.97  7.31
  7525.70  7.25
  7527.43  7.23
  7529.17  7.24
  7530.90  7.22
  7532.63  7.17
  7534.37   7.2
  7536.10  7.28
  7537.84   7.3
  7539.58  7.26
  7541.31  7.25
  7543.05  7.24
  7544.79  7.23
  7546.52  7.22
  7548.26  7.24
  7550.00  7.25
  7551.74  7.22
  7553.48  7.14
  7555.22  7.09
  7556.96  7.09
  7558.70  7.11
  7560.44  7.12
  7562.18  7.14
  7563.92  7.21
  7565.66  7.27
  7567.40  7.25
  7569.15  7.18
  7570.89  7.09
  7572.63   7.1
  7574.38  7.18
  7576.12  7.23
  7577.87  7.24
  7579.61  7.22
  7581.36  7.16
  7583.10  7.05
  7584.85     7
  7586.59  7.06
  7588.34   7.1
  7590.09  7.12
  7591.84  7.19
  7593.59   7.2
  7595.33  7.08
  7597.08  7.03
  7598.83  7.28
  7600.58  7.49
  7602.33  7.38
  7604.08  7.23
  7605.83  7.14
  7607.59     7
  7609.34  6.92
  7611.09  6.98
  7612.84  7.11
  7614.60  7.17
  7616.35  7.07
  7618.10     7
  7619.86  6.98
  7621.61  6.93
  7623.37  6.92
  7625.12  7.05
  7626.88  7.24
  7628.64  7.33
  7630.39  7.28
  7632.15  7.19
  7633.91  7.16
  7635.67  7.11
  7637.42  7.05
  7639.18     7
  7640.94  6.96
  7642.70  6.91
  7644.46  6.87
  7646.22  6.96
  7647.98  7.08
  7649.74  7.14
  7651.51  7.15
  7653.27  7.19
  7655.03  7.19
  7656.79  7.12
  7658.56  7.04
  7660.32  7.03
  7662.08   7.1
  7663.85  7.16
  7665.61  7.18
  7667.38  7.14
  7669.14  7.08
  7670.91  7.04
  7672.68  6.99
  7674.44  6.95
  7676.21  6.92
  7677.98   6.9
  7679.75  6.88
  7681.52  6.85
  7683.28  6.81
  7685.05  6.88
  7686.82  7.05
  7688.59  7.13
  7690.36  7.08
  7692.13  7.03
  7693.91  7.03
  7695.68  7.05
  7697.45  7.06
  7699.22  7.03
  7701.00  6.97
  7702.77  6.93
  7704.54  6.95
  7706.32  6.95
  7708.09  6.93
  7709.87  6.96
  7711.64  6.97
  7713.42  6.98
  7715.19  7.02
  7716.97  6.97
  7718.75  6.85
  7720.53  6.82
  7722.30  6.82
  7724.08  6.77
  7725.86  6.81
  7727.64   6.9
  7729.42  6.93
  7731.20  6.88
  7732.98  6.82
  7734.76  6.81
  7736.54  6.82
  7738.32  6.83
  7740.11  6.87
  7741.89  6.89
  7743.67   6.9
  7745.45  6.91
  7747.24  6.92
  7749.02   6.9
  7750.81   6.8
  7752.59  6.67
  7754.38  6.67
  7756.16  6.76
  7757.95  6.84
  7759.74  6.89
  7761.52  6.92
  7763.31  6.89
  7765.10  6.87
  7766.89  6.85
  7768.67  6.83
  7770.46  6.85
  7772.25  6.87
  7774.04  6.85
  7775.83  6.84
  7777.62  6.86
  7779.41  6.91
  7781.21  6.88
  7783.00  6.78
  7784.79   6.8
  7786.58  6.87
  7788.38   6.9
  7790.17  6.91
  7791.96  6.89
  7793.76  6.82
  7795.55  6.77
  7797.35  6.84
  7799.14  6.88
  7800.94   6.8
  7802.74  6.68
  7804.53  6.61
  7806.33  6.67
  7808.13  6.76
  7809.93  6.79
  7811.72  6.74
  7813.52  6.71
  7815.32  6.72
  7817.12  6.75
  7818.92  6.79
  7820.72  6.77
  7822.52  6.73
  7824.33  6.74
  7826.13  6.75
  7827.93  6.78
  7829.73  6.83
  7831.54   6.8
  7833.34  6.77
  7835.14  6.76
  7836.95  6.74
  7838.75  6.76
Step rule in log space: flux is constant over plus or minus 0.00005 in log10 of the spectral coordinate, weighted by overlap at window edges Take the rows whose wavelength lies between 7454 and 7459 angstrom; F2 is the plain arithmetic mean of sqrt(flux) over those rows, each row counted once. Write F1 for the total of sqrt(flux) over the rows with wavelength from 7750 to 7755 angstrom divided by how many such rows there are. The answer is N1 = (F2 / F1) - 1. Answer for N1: 0.05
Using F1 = 2.59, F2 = 2.71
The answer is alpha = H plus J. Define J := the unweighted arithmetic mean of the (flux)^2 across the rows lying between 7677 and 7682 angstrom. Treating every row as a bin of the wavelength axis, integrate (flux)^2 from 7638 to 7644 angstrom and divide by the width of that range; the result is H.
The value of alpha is 96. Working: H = 48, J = 47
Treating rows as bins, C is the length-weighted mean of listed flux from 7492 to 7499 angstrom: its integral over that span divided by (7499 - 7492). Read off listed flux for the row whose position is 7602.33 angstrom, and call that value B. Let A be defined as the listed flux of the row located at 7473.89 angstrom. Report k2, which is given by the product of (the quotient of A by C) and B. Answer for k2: 7.38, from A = 7.33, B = 7.38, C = 7.33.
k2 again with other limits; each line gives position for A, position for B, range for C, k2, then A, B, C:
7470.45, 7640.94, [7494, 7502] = 7.09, 7.48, 6.96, 7.34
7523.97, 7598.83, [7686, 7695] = 7.54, 7.31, 7.28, 7.06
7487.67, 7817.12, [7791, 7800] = 7.06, 7.16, 6.75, 6.84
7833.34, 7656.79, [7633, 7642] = 6.83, 6.77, 7.12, 7.05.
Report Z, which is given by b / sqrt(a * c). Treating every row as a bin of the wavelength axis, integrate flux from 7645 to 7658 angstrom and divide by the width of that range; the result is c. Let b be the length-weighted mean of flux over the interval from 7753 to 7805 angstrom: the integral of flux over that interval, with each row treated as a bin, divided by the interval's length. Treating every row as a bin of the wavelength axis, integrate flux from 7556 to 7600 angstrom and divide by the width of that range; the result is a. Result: 0.96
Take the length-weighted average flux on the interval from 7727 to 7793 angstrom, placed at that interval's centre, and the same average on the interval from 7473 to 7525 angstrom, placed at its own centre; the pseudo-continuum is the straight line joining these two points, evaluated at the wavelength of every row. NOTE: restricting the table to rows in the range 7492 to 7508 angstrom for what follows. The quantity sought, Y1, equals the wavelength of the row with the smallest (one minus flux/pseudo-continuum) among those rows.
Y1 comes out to 7506.66 angstrom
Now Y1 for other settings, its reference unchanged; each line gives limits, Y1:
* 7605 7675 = 7628.64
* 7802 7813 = 7809.93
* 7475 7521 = 7508.39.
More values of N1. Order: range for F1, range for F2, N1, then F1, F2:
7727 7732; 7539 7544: 0.02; 2.63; 2.69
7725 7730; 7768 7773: 0.00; 2.62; 2.62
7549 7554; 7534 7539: 0.00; 2.68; 2.69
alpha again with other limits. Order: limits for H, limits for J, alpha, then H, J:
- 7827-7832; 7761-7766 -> 94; 46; 48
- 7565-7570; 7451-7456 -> 106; 52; 54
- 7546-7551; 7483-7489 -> 105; 52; 52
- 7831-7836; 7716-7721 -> 93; 46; 47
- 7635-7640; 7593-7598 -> 100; 50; 50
